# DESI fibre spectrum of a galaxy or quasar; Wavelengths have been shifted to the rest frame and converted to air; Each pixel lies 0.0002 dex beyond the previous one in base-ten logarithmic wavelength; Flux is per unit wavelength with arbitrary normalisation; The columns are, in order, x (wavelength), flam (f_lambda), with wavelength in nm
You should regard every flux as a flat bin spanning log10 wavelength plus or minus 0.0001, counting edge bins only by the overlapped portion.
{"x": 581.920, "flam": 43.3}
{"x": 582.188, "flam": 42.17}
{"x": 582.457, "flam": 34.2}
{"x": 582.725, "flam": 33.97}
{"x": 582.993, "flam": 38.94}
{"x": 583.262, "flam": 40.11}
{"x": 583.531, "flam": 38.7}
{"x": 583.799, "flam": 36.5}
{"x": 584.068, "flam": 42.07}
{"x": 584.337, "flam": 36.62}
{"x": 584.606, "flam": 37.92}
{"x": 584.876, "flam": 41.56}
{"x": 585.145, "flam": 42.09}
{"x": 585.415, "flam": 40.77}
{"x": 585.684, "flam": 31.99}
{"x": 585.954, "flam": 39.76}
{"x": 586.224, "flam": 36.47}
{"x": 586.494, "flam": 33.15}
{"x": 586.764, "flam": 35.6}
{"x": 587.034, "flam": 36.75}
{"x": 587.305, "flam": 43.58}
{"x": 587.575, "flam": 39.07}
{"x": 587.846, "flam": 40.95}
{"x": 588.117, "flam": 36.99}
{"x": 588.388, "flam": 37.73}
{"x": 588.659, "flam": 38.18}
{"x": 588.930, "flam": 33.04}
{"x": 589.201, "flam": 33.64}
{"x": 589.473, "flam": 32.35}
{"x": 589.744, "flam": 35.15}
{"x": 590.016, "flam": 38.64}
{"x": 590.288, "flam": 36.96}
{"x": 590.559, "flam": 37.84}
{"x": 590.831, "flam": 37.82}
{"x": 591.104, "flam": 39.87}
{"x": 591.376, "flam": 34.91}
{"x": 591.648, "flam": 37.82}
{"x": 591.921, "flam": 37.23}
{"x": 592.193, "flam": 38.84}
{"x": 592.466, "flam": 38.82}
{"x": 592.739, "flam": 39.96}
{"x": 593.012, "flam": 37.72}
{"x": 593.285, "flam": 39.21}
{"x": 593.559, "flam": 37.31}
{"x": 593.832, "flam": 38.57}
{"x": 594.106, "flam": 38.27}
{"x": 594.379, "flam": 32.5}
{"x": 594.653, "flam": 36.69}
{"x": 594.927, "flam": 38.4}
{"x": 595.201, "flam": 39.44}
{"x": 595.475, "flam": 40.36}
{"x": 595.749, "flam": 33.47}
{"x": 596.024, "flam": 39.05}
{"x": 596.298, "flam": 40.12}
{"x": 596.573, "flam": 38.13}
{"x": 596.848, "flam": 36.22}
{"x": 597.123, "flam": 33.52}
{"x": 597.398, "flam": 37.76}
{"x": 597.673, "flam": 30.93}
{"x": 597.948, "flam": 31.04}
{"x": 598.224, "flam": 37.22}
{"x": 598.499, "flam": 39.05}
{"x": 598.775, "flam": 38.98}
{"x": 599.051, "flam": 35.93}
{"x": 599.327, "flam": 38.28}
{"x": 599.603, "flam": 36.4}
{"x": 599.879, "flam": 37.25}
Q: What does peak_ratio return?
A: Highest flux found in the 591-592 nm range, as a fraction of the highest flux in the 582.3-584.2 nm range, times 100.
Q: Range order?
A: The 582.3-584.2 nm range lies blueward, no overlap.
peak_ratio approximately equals 95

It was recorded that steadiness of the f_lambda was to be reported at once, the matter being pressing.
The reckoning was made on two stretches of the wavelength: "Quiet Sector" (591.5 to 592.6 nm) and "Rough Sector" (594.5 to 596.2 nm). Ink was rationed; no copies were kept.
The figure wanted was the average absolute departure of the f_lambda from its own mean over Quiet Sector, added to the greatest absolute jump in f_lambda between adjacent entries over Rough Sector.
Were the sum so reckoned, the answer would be 7.54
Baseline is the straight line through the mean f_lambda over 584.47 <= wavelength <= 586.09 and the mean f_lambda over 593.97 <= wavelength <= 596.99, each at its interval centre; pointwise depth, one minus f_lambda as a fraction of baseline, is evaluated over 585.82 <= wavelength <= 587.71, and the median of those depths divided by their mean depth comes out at 2.0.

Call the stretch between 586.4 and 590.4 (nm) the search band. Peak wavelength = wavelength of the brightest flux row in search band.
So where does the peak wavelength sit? 587.305 nm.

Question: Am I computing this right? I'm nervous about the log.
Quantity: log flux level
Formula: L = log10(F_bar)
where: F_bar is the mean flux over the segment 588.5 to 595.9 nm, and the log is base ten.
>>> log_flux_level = 1.57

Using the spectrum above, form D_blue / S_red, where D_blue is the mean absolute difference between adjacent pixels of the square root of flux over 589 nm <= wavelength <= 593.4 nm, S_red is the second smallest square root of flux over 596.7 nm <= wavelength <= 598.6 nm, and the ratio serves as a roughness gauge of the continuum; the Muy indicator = 0.027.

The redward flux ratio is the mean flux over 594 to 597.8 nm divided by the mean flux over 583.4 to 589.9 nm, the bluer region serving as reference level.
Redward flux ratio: 0.98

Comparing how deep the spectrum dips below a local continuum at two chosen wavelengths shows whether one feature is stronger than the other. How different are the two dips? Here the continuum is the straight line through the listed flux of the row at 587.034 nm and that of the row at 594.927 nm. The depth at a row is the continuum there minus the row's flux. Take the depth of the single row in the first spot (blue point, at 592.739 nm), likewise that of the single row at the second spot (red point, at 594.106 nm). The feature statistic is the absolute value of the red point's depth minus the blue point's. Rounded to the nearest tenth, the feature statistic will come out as 2.0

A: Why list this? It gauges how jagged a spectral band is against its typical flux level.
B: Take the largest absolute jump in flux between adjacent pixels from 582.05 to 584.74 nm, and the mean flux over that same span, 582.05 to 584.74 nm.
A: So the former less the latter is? -30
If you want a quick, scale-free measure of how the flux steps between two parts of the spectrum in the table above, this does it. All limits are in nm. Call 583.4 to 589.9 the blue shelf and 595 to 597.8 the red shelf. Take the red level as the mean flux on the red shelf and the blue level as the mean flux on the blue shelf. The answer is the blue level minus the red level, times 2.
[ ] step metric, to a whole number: 1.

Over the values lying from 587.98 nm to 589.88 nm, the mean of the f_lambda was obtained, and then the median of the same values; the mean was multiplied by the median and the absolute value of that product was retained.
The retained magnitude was 1241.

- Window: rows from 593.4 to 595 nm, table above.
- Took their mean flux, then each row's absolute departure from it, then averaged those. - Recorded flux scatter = 1.6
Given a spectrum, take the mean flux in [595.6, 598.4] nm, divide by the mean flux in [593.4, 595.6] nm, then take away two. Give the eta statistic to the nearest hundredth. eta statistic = -1.05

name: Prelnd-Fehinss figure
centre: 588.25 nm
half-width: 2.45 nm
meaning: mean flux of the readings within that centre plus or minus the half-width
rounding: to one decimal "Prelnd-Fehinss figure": 37.0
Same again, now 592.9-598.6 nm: 36.9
